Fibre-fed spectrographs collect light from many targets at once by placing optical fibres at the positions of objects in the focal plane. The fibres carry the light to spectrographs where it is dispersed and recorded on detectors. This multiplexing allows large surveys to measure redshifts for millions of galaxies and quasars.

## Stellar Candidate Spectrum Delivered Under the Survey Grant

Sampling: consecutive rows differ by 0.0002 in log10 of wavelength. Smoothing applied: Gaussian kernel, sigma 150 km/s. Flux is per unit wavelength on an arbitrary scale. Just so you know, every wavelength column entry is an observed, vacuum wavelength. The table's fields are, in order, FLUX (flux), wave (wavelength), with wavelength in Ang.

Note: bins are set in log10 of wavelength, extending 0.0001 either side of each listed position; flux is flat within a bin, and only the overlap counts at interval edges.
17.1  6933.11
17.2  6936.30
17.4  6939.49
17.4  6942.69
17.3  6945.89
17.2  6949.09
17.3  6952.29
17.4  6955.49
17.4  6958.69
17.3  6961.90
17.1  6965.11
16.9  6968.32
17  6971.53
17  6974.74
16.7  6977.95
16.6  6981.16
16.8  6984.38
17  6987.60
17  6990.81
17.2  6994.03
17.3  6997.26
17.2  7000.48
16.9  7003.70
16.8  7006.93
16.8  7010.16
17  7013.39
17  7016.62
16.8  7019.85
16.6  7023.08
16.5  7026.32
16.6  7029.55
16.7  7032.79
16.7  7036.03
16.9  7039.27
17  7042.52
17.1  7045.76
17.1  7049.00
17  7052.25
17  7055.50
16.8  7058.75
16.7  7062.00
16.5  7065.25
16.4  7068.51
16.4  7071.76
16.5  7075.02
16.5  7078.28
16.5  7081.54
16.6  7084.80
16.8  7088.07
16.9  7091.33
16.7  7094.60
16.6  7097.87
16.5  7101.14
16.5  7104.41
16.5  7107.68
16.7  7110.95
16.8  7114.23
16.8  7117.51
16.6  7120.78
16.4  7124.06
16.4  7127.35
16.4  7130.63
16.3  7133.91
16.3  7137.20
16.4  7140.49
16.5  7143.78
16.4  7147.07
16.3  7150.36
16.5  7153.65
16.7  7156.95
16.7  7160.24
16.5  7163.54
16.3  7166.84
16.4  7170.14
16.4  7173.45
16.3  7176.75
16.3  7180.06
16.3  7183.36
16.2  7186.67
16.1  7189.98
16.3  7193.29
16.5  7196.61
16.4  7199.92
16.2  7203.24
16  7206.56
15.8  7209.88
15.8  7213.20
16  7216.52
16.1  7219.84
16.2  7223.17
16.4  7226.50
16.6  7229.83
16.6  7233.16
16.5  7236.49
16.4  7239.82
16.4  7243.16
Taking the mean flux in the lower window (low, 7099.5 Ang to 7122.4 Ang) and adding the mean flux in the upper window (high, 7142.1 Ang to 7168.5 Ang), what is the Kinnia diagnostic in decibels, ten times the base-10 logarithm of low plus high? 15.2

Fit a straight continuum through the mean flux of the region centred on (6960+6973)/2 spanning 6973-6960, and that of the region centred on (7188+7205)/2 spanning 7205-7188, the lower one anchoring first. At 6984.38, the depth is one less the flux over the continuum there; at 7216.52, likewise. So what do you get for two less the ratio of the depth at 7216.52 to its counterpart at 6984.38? 0.9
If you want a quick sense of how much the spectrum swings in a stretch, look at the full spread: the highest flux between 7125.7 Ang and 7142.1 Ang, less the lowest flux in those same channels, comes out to 0.10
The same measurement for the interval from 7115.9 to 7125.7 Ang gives 0.40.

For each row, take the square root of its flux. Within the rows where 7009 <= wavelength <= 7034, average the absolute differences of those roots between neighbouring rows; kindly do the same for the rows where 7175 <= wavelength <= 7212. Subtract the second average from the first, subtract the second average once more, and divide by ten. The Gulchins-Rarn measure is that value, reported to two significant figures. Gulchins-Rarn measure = -0.0017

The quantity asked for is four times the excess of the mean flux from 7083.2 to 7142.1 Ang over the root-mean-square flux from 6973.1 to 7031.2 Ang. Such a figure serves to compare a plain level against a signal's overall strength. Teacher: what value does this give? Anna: -1.3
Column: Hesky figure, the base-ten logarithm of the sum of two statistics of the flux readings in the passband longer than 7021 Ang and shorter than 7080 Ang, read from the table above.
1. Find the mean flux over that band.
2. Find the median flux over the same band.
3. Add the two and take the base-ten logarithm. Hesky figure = 1.524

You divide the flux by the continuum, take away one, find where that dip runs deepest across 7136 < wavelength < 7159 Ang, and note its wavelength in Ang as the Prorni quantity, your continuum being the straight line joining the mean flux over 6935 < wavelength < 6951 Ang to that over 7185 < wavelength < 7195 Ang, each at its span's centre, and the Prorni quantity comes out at 7137.20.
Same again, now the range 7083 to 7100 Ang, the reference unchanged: 7084.80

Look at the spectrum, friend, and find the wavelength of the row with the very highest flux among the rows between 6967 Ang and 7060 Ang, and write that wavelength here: 6997.26 Ang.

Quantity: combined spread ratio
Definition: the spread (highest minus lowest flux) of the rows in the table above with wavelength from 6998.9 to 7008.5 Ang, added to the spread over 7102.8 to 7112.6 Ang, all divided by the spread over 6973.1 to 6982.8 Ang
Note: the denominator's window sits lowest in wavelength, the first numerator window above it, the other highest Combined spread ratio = 1.5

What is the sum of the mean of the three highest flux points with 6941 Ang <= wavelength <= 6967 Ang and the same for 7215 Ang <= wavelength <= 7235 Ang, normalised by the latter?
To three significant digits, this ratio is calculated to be 2.05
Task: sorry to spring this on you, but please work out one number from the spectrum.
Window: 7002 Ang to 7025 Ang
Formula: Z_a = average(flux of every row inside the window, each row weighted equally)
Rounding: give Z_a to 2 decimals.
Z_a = 16.84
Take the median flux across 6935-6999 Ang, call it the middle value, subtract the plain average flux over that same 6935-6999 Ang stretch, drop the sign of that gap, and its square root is 0.274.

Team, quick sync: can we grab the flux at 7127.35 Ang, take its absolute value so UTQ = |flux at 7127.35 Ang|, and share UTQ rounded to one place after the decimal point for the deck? 16.4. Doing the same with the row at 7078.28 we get 16.5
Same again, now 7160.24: 16.7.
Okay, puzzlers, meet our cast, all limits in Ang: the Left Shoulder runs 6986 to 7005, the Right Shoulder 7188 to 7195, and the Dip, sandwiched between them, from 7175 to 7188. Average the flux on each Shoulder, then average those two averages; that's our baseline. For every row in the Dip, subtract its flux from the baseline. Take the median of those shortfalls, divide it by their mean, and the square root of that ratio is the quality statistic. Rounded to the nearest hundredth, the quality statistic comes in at 0.97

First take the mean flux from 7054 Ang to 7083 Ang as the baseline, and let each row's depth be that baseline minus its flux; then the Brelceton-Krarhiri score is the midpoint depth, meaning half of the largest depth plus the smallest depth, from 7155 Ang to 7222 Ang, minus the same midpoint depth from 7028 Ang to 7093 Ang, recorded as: 0.50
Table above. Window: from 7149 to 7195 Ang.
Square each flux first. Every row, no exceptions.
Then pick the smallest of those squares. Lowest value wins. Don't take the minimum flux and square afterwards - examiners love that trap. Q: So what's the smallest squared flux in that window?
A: 259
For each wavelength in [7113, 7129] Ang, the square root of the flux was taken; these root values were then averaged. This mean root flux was 4.07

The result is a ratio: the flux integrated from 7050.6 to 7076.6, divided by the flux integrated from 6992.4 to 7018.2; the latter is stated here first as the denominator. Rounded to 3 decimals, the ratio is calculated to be 0.987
